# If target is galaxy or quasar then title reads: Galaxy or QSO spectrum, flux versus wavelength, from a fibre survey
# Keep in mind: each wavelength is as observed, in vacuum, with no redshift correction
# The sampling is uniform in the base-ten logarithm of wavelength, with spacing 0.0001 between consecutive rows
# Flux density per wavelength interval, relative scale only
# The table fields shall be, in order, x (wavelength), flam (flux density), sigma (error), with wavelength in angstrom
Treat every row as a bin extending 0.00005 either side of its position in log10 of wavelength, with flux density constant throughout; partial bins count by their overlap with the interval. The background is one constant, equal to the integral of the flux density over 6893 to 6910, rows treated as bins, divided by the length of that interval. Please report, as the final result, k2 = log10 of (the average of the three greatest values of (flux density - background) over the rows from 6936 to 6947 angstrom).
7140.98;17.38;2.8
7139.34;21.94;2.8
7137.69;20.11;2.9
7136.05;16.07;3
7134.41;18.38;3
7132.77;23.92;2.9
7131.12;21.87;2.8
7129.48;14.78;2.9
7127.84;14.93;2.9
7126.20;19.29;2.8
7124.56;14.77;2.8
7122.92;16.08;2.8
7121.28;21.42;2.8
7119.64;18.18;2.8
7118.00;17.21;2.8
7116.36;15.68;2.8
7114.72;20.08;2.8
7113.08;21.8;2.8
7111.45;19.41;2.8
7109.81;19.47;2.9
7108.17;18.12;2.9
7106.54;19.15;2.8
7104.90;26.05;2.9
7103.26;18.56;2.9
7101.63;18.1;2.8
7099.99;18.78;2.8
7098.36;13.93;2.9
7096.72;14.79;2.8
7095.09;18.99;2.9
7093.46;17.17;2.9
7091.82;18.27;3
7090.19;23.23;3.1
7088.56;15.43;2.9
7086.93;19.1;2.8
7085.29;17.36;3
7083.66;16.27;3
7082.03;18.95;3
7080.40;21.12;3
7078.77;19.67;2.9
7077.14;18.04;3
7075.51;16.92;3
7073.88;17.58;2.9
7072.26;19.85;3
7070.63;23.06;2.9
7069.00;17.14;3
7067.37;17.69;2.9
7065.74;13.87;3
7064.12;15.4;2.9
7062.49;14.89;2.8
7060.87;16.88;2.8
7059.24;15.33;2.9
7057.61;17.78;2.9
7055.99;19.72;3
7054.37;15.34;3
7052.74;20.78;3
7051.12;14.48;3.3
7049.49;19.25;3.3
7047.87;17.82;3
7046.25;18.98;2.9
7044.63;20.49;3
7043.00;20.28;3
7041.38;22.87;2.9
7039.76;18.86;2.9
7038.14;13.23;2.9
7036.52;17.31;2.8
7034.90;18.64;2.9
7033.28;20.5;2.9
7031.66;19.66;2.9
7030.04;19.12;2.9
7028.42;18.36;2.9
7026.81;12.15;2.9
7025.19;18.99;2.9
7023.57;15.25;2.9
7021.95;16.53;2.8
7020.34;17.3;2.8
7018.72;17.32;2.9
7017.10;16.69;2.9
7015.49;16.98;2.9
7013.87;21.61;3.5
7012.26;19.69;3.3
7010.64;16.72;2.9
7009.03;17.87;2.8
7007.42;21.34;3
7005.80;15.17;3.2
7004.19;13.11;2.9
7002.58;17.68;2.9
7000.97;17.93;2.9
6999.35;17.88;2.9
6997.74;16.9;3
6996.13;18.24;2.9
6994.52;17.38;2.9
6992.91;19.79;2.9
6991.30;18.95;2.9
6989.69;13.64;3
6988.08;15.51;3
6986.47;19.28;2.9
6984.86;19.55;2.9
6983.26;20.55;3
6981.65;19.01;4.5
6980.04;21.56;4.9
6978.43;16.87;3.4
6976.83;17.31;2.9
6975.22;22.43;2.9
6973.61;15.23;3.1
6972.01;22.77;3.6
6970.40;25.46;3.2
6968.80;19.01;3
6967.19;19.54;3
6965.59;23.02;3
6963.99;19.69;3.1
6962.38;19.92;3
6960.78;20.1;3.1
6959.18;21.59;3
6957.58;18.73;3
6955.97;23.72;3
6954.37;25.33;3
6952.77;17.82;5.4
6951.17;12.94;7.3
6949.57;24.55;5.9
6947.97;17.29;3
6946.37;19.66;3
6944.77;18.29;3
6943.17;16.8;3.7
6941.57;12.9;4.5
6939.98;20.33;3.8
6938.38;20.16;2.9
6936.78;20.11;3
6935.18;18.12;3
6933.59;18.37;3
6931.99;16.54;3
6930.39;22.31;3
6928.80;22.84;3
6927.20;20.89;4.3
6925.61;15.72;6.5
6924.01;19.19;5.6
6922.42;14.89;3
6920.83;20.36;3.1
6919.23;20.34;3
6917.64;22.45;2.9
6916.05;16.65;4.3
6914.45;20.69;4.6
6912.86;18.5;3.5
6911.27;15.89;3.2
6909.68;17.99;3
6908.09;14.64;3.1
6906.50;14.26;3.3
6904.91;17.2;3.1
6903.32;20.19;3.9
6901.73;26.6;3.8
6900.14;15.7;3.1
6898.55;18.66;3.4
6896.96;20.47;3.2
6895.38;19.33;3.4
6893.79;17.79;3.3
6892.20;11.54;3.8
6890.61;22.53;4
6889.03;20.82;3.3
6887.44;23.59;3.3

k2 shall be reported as 0.2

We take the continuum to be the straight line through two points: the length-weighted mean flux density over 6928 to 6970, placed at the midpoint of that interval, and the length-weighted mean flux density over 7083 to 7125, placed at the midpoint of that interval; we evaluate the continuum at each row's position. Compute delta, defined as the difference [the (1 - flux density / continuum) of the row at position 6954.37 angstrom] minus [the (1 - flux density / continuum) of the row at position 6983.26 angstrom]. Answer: -0.23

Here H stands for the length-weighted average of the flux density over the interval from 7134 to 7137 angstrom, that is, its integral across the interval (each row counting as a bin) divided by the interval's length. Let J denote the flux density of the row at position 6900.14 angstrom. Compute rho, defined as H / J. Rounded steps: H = 17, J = 15.7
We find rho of 1.10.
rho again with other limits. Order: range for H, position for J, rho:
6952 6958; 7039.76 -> 1.14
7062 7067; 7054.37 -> 0.98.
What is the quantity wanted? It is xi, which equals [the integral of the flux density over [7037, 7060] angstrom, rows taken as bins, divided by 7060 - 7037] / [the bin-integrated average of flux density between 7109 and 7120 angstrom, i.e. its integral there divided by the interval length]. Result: 0.97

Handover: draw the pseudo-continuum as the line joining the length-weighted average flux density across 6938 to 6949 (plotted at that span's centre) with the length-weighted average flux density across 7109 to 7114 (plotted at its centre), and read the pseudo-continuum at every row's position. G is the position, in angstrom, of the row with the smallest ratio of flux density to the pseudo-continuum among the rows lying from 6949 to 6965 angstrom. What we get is 6951.17 angstrom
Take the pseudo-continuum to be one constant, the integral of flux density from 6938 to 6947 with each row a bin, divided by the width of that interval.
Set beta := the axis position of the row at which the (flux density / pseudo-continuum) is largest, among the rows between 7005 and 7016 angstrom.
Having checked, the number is 7013.87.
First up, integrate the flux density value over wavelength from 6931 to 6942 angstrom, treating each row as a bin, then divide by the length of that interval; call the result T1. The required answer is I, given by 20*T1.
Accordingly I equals 366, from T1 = 18.3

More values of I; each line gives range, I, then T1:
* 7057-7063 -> 325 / 16.2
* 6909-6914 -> 354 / 17.7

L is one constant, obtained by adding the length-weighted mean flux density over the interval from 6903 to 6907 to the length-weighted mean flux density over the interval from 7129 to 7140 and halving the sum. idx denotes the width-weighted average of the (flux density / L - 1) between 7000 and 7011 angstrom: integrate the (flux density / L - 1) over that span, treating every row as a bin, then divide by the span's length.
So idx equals -0.07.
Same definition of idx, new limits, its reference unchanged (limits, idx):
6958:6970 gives 0.12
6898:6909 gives -0.01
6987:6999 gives -0.06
